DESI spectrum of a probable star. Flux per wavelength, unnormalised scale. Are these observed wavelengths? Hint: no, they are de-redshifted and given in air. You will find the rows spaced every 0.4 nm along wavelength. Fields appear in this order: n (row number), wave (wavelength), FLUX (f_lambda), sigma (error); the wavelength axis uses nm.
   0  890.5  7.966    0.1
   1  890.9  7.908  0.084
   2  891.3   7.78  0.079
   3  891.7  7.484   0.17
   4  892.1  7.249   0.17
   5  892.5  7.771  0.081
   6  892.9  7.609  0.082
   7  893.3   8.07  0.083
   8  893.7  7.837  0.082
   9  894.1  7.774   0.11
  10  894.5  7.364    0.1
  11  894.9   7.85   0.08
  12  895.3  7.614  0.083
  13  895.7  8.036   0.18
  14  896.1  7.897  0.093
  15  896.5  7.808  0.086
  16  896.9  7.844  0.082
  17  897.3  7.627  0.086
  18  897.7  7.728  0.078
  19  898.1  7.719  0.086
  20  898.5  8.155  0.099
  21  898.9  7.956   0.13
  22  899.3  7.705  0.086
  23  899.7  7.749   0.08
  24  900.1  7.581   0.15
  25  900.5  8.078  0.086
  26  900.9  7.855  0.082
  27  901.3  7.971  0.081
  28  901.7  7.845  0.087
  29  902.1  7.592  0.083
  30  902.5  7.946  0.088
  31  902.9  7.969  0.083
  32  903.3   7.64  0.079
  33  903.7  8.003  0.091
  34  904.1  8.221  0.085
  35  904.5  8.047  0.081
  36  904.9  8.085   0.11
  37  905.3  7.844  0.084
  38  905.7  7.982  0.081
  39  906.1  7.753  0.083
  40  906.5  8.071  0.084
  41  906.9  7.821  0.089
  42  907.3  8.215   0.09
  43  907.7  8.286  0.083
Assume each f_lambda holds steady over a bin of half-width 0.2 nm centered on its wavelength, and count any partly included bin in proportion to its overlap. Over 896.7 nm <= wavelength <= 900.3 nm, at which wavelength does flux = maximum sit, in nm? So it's 898.5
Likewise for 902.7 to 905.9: 904.1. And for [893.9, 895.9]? 895.7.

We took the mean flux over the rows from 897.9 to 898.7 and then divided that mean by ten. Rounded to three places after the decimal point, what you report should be 0.794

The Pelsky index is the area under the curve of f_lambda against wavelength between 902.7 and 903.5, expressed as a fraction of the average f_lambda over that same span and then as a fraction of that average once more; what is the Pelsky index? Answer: 0.10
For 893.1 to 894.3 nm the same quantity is 0.15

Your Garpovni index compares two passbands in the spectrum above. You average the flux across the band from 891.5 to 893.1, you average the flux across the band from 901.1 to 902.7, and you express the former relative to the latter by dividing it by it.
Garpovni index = 0.96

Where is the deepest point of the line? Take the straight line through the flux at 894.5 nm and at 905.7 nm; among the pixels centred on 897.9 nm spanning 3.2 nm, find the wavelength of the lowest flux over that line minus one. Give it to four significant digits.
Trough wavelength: 899.3 nm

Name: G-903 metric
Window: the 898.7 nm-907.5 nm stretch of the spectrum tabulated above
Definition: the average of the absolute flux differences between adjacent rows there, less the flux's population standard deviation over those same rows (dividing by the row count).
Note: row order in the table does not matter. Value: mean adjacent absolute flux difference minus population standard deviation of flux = 0.046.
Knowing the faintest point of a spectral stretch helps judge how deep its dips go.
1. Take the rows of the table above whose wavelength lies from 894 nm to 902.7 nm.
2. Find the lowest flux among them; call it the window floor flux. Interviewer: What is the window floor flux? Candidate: 7.364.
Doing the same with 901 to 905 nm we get 7.592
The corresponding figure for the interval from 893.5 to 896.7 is 7.364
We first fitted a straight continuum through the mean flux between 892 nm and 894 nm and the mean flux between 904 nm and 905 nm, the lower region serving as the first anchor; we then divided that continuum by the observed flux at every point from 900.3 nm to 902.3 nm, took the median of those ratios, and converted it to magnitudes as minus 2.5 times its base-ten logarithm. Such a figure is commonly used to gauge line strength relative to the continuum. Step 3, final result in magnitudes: -0.019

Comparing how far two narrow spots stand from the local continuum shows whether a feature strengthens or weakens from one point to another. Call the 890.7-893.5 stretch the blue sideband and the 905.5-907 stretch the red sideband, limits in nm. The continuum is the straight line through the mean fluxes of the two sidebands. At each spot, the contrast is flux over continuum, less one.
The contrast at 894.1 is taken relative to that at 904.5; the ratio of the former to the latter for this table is 0.30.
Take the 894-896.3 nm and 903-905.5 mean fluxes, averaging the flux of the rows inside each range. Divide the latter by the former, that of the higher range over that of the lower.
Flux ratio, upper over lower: 1.03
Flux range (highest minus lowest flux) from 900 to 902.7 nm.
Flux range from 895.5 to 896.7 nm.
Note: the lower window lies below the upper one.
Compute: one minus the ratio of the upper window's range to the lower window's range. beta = -1.2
